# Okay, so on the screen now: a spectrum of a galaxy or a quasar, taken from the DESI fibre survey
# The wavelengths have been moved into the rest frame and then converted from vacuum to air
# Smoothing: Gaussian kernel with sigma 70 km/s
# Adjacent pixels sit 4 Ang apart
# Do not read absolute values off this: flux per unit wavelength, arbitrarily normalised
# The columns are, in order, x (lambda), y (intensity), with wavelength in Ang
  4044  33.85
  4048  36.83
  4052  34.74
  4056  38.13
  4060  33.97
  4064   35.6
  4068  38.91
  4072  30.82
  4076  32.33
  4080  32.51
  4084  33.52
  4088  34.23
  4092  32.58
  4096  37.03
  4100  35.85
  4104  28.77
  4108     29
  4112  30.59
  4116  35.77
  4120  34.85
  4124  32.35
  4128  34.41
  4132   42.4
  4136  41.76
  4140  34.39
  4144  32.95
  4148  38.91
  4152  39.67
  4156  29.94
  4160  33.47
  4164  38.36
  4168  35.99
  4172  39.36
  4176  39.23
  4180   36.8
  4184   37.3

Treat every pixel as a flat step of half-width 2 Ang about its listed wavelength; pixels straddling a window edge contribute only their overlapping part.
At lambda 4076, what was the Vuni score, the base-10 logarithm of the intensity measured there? 1.51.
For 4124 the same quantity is 1.51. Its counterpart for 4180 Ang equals 1.57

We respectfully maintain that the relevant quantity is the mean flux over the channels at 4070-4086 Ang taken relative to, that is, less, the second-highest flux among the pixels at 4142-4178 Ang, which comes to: -7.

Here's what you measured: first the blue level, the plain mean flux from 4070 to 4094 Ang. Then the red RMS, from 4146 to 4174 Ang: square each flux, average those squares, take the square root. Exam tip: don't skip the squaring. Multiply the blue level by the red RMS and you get 1198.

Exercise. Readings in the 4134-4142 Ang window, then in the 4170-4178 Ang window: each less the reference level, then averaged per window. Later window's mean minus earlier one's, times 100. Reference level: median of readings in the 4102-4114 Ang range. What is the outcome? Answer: 122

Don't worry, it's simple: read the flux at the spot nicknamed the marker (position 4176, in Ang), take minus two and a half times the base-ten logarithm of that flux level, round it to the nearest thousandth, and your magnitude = -3.984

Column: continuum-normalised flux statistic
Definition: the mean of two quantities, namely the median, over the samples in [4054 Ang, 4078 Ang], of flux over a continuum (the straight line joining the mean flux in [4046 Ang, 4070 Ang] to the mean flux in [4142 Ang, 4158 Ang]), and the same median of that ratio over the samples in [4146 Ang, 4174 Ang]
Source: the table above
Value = 1.02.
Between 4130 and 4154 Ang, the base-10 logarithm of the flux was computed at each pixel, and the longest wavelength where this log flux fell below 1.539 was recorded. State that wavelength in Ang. 4144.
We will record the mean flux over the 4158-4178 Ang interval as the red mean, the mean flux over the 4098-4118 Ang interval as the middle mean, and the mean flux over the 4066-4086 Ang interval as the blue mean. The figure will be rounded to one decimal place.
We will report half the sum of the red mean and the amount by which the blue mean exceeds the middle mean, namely 19.5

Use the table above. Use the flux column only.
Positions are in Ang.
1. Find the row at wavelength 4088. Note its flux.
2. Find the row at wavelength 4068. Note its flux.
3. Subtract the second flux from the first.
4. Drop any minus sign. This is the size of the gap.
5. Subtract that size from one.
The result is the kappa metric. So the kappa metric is -3.7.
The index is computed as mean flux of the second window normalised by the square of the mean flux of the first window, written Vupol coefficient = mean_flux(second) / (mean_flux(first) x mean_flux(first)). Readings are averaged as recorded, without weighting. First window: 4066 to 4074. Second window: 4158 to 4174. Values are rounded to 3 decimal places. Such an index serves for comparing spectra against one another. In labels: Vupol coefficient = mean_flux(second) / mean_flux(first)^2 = 0.030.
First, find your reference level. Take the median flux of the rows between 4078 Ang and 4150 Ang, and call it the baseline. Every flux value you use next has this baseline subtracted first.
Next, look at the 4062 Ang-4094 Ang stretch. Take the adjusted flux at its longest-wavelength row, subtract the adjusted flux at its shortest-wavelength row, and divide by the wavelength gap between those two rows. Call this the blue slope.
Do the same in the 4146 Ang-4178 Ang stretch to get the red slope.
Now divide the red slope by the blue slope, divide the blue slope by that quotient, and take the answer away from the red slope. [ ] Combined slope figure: -1.0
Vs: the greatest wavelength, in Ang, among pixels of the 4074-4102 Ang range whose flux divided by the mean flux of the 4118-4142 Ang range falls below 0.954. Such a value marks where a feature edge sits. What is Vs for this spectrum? 4092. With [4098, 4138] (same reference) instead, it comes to 4128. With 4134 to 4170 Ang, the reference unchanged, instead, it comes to 4160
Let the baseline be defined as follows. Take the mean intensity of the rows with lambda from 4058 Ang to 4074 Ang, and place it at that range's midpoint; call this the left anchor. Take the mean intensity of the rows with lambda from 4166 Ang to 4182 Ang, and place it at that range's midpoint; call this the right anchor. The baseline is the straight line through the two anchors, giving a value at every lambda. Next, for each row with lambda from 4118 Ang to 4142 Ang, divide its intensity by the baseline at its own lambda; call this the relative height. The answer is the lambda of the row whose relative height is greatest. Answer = 4132 Ang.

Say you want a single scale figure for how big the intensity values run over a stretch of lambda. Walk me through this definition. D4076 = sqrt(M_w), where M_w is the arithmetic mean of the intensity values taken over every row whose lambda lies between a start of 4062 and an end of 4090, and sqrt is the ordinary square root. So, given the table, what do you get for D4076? 5.83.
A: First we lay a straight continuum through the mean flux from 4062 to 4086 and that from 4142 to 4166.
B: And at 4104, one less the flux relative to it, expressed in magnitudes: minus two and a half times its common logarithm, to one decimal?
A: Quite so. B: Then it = 1.9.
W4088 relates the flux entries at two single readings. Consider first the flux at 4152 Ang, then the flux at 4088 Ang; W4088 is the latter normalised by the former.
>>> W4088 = 0.86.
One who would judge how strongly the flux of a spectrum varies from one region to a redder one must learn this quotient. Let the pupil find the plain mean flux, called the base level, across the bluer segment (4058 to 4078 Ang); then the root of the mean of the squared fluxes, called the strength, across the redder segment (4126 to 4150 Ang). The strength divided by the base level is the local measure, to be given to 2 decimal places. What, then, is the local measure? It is 1.10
